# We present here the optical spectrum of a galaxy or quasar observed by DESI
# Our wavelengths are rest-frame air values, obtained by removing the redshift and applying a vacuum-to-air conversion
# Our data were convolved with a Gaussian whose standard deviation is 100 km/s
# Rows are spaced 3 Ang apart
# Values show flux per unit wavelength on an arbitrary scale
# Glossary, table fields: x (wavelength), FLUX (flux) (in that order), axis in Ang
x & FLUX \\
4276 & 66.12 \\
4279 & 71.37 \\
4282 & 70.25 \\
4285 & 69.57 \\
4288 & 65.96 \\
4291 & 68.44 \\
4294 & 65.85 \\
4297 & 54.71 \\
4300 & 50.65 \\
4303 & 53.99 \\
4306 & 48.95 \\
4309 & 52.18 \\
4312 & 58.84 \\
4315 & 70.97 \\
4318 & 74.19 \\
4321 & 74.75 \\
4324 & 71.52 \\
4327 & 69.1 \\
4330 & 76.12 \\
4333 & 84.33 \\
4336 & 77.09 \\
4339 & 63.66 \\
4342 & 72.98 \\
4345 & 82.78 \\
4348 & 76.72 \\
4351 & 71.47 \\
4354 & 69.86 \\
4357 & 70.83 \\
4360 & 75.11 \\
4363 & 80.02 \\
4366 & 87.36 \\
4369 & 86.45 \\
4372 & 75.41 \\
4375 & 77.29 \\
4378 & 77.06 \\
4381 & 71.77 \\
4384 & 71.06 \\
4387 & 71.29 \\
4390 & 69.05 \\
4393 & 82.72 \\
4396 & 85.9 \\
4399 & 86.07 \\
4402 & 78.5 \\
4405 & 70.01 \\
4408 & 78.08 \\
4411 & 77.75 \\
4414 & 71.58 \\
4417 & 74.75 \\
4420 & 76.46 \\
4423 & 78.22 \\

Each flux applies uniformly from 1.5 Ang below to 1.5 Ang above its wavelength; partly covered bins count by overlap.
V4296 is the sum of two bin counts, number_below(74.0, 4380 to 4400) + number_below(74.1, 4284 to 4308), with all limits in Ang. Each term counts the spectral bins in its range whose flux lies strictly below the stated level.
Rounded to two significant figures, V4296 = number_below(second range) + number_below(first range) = 12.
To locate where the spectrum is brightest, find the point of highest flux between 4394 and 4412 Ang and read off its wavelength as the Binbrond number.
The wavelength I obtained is 4399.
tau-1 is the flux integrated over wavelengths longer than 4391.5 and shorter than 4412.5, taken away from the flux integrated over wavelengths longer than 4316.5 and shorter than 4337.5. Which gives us -96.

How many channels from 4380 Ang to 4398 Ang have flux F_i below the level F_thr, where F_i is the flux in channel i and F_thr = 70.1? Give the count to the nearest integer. 1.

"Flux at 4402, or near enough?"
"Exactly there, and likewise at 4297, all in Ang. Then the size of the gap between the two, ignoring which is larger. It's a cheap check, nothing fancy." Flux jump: 24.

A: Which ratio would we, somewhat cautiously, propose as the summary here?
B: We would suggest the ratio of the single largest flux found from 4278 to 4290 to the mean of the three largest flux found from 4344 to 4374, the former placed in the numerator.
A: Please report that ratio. 0.83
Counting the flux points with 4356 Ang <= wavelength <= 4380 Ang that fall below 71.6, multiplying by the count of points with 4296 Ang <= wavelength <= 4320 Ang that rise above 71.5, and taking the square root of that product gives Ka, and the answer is 1.0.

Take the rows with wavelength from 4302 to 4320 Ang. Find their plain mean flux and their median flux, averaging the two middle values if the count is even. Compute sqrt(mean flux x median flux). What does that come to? 58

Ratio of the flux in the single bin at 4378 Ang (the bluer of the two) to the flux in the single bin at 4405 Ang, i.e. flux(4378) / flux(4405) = 1.10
